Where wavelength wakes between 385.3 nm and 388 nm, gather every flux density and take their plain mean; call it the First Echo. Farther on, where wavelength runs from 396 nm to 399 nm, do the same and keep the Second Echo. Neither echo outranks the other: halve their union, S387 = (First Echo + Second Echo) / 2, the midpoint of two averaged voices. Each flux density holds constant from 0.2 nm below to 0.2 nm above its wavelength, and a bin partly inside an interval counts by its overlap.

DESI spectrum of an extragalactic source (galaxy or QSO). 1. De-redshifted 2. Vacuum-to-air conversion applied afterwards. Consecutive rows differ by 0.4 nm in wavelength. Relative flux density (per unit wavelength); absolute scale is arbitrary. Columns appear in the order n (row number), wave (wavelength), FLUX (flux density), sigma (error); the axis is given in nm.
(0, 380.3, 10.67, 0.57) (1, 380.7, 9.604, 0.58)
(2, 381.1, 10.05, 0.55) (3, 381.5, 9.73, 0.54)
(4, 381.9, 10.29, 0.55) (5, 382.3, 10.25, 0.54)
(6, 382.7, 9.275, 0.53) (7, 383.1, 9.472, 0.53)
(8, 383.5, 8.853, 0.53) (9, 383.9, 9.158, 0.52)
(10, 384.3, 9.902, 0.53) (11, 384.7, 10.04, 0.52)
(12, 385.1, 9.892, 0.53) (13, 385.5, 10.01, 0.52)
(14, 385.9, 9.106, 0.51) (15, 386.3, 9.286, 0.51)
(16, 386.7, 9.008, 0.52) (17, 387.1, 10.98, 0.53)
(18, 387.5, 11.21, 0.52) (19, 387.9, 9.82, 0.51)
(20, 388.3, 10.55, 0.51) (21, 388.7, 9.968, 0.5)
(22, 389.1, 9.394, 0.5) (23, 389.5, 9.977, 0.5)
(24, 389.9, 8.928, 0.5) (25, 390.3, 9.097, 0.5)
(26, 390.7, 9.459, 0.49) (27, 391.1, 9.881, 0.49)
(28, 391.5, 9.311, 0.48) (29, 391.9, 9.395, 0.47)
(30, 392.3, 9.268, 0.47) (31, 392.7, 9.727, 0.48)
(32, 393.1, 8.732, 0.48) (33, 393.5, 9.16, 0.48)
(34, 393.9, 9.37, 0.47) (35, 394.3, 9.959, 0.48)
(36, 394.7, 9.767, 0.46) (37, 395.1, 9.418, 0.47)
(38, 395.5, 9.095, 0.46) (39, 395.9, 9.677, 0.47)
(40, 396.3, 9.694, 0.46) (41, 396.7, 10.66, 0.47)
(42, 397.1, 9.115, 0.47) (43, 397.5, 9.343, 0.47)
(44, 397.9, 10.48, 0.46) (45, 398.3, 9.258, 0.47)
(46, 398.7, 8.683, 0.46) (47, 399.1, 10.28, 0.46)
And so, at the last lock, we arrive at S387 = 9.8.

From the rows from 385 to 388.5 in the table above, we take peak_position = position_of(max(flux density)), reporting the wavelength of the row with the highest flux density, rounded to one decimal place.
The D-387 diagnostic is 387.5 nm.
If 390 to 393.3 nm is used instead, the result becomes 391.1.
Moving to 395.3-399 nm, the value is 396.7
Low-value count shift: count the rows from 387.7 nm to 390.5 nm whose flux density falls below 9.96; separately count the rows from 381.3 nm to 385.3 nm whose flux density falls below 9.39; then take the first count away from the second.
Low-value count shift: -1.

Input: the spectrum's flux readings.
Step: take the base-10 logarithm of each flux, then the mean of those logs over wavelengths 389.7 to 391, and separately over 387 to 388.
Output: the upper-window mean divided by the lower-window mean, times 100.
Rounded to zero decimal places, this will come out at 94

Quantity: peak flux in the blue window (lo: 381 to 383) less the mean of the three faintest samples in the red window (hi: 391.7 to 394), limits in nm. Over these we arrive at 1.2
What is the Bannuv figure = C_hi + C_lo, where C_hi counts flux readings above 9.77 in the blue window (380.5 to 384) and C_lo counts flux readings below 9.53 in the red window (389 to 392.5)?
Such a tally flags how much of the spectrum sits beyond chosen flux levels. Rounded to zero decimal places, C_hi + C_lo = 10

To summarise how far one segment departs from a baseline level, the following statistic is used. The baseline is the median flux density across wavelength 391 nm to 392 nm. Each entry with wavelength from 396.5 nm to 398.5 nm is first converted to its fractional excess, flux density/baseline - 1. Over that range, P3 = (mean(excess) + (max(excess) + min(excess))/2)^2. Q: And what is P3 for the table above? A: 0.009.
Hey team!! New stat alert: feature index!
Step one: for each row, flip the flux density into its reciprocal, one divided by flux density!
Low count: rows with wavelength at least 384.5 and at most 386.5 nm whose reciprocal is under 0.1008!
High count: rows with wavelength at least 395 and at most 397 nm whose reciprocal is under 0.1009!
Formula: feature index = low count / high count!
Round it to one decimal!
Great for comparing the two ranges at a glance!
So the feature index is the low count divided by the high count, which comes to 2.0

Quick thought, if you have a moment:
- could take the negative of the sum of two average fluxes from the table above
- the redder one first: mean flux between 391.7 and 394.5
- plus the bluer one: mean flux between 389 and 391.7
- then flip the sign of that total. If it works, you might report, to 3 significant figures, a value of -18.8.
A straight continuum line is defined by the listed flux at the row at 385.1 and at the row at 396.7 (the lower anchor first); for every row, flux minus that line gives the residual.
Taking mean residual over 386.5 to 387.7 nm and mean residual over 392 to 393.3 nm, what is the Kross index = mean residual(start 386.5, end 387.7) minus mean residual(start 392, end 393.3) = 1.5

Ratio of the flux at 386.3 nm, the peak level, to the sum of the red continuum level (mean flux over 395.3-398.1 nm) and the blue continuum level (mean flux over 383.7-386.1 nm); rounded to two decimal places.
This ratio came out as 0.48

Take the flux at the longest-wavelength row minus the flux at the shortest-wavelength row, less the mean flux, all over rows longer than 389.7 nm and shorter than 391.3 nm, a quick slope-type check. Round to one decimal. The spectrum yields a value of -8.4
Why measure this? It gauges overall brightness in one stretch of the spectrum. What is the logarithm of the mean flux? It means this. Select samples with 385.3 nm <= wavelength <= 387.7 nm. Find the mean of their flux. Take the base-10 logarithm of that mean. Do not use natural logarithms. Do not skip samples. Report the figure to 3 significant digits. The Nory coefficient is 0.997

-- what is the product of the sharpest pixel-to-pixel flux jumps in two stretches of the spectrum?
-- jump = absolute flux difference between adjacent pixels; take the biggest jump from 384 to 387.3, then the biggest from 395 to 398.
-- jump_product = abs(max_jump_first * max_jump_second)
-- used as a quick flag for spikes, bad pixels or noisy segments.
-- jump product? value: 3.0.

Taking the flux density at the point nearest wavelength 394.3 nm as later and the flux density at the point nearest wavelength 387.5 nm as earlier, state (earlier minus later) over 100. 0.013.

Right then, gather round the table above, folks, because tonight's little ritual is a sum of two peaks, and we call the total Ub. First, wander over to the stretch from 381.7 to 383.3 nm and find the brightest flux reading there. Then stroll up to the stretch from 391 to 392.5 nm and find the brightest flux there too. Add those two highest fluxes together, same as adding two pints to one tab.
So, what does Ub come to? 20.2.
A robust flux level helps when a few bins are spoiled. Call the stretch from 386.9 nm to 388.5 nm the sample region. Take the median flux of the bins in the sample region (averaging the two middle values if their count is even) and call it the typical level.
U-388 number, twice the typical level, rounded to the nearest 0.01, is 21.53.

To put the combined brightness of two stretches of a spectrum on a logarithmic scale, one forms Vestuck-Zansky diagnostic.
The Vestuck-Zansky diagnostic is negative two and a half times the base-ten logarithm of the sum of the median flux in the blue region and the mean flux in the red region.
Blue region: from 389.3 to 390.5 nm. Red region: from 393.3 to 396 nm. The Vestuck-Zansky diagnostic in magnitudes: -3.173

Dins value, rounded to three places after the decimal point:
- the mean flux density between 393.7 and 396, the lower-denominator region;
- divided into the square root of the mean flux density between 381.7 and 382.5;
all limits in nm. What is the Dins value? 0.336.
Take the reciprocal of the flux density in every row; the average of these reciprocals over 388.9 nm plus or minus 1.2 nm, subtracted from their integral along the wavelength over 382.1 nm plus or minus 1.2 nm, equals 0.142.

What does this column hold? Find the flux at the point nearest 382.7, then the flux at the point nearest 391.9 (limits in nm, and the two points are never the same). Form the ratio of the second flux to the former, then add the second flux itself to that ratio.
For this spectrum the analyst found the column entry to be 10.4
